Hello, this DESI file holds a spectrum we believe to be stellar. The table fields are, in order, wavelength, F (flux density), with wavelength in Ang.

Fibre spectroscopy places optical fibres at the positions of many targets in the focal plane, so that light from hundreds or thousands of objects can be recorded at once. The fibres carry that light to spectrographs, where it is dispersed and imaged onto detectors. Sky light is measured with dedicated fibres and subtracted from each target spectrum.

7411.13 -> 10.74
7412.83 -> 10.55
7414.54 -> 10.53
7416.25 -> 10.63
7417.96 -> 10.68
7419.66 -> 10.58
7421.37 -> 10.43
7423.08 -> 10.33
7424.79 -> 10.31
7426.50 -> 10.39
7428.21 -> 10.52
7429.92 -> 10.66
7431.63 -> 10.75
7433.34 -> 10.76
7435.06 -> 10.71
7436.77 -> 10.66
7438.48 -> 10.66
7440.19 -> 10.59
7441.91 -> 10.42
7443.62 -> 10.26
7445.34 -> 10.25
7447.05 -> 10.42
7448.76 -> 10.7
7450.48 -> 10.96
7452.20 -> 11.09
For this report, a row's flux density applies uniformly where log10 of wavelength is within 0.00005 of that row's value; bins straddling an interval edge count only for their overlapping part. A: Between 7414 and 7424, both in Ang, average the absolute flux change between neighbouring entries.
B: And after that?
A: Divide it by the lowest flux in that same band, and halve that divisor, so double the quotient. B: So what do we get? 0.0194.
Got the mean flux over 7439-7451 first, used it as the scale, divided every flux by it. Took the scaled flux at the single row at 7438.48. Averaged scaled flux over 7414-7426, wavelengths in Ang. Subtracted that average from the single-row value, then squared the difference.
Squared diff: 0.0002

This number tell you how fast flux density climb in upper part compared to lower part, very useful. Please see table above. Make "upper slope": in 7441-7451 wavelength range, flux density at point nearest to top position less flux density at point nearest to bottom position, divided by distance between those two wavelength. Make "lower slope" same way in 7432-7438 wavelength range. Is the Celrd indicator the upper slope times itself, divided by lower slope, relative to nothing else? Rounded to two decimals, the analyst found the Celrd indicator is -0.14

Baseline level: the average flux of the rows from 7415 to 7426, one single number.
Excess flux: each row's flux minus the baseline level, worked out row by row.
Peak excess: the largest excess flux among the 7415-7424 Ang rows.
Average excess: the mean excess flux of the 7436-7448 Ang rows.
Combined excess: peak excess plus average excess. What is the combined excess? 0.16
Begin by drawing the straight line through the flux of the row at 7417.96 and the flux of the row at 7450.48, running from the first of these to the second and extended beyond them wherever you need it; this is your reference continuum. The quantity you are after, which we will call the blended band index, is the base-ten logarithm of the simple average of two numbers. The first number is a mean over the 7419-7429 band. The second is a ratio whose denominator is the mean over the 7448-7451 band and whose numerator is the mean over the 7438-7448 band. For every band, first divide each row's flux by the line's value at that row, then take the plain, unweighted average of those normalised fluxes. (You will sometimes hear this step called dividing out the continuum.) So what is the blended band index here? -0.013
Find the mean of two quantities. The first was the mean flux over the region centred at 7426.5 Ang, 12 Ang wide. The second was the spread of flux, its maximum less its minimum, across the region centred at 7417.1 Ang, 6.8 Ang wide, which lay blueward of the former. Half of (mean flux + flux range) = 5.32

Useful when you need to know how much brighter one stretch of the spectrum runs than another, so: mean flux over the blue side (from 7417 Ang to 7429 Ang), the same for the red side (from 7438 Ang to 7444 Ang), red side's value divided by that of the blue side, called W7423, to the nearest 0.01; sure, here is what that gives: 1.00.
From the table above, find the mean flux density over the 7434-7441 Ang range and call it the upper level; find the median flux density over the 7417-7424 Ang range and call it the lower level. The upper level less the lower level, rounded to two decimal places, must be 0.15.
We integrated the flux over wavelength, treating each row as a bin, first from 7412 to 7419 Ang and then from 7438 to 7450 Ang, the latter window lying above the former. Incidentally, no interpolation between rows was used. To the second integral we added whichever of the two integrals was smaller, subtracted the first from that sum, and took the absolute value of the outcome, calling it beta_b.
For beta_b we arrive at 126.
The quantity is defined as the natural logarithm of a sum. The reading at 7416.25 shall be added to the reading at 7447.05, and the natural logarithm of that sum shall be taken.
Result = 3.05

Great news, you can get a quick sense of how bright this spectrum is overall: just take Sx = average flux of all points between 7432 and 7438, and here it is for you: 10.7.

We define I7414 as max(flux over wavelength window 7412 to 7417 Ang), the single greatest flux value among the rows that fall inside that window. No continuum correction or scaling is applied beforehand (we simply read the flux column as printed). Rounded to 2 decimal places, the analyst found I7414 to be 10.63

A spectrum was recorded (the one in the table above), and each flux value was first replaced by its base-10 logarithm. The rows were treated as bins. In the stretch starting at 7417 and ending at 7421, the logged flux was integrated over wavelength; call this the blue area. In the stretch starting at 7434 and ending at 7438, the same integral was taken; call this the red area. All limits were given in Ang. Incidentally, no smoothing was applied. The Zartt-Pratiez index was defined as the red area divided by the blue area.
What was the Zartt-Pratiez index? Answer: 1.00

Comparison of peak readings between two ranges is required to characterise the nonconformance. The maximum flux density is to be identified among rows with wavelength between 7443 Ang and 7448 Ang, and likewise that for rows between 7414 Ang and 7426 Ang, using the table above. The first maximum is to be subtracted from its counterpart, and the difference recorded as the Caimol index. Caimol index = 0.26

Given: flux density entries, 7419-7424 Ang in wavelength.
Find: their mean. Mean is 10.4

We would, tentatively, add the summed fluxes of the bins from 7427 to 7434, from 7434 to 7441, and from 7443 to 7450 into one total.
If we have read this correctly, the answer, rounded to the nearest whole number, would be 127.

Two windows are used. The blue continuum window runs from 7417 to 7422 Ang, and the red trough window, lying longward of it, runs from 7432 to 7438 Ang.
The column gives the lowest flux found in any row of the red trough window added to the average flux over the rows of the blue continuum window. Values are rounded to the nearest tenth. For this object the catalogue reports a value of 21.2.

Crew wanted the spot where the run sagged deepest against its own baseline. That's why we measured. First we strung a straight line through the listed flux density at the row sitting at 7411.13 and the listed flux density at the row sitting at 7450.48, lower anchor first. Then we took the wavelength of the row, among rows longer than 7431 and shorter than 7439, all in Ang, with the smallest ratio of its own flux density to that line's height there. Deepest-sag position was 7438.48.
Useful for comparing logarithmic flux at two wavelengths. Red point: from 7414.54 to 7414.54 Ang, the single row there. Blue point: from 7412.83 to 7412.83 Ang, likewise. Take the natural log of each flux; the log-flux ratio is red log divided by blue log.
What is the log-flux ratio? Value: 0.999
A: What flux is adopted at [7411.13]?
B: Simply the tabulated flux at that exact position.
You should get 10.74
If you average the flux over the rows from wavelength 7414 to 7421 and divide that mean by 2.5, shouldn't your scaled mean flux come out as 4.24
